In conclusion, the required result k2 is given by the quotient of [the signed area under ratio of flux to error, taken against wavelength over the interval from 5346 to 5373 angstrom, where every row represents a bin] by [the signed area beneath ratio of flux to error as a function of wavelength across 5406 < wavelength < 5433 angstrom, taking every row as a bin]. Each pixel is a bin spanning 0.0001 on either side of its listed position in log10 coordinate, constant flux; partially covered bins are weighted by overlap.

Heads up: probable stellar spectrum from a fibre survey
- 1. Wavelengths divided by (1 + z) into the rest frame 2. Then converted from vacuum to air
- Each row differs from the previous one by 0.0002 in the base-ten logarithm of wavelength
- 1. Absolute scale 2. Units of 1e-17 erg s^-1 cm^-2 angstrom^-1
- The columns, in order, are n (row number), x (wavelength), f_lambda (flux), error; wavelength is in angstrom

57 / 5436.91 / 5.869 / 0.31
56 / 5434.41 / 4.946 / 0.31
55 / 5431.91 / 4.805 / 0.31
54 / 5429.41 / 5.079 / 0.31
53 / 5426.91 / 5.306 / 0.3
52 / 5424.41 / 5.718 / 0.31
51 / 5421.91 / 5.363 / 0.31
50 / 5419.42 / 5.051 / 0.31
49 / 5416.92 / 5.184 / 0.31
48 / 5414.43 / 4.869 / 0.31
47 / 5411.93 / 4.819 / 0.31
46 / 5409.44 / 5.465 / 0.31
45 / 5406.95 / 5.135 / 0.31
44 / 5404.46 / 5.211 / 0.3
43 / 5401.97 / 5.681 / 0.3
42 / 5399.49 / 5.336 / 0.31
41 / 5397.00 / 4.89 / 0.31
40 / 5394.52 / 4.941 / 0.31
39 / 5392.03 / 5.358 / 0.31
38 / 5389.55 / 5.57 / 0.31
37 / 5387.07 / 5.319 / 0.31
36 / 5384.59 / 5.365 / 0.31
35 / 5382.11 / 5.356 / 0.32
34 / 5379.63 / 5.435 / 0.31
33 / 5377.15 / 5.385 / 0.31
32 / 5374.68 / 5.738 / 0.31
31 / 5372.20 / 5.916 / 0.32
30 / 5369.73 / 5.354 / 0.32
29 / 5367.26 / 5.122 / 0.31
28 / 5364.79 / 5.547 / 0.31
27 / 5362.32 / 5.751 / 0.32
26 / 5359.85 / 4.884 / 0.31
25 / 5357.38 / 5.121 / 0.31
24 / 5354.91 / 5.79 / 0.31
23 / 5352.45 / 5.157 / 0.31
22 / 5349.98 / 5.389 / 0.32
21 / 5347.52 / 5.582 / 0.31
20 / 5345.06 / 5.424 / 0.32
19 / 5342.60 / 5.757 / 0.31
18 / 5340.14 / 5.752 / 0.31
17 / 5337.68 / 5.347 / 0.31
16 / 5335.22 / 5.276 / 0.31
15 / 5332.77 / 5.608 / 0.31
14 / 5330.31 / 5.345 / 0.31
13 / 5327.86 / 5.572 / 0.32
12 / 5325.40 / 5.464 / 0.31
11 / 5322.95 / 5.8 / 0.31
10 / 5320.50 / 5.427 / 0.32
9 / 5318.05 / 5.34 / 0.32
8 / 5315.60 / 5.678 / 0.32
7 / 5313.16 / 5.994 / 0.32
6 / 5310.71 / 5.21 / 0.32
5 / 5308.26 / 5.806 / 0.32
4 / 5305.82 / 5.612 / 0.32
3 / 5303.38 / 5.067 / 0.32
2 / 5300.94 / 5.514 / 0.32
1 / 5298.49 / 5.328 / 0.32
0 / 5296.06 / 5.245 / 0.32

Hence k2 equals 1.03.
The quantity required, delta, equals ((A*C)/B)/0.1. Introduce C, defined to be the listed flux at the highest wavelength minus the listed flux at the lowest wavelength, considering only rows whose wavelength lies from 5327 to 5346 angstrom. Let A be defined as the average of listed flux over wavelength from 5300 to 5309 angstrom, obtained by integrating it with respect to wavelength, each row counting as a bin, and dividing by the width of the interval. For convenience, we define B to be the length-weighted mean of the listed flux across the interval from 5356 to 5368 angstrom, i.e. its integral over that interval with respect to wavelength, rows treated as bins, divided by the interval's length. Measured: -2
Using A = 5.5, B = 5.30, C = -0.1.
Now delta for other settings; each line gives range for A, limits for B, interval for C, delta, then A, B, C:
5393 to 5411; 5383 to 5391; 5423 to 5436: -7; 5.2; 5.42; -0.8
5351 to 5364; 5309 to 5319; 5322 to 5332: -4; 5.3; 5.57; -0.5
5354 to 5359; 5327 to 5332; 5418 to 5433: -2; 5.4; 5.46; -0.2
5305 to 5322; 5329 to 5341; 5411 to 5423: 6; 5.6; 5.46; 0.5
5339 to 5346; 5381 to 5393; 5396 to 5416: 0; 5.7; 5.40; 0.0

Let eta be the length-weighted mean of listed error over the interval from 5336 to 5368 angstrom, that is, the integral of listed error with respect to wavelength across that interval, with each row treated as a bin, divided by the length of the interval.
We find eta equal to 0.3123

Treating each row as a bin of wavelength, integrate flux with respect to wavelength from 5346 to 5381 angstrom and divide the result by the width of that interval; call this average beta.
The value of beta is 5.44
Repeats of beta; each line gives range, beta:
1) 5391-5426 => 5.22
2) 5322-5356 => 5.52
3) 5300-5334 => 5.53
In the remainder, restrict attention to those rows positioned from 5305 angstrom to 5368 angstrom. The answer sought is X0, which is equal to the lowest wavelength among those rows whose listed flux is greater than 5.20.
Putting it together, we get 5305.82 angstrom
